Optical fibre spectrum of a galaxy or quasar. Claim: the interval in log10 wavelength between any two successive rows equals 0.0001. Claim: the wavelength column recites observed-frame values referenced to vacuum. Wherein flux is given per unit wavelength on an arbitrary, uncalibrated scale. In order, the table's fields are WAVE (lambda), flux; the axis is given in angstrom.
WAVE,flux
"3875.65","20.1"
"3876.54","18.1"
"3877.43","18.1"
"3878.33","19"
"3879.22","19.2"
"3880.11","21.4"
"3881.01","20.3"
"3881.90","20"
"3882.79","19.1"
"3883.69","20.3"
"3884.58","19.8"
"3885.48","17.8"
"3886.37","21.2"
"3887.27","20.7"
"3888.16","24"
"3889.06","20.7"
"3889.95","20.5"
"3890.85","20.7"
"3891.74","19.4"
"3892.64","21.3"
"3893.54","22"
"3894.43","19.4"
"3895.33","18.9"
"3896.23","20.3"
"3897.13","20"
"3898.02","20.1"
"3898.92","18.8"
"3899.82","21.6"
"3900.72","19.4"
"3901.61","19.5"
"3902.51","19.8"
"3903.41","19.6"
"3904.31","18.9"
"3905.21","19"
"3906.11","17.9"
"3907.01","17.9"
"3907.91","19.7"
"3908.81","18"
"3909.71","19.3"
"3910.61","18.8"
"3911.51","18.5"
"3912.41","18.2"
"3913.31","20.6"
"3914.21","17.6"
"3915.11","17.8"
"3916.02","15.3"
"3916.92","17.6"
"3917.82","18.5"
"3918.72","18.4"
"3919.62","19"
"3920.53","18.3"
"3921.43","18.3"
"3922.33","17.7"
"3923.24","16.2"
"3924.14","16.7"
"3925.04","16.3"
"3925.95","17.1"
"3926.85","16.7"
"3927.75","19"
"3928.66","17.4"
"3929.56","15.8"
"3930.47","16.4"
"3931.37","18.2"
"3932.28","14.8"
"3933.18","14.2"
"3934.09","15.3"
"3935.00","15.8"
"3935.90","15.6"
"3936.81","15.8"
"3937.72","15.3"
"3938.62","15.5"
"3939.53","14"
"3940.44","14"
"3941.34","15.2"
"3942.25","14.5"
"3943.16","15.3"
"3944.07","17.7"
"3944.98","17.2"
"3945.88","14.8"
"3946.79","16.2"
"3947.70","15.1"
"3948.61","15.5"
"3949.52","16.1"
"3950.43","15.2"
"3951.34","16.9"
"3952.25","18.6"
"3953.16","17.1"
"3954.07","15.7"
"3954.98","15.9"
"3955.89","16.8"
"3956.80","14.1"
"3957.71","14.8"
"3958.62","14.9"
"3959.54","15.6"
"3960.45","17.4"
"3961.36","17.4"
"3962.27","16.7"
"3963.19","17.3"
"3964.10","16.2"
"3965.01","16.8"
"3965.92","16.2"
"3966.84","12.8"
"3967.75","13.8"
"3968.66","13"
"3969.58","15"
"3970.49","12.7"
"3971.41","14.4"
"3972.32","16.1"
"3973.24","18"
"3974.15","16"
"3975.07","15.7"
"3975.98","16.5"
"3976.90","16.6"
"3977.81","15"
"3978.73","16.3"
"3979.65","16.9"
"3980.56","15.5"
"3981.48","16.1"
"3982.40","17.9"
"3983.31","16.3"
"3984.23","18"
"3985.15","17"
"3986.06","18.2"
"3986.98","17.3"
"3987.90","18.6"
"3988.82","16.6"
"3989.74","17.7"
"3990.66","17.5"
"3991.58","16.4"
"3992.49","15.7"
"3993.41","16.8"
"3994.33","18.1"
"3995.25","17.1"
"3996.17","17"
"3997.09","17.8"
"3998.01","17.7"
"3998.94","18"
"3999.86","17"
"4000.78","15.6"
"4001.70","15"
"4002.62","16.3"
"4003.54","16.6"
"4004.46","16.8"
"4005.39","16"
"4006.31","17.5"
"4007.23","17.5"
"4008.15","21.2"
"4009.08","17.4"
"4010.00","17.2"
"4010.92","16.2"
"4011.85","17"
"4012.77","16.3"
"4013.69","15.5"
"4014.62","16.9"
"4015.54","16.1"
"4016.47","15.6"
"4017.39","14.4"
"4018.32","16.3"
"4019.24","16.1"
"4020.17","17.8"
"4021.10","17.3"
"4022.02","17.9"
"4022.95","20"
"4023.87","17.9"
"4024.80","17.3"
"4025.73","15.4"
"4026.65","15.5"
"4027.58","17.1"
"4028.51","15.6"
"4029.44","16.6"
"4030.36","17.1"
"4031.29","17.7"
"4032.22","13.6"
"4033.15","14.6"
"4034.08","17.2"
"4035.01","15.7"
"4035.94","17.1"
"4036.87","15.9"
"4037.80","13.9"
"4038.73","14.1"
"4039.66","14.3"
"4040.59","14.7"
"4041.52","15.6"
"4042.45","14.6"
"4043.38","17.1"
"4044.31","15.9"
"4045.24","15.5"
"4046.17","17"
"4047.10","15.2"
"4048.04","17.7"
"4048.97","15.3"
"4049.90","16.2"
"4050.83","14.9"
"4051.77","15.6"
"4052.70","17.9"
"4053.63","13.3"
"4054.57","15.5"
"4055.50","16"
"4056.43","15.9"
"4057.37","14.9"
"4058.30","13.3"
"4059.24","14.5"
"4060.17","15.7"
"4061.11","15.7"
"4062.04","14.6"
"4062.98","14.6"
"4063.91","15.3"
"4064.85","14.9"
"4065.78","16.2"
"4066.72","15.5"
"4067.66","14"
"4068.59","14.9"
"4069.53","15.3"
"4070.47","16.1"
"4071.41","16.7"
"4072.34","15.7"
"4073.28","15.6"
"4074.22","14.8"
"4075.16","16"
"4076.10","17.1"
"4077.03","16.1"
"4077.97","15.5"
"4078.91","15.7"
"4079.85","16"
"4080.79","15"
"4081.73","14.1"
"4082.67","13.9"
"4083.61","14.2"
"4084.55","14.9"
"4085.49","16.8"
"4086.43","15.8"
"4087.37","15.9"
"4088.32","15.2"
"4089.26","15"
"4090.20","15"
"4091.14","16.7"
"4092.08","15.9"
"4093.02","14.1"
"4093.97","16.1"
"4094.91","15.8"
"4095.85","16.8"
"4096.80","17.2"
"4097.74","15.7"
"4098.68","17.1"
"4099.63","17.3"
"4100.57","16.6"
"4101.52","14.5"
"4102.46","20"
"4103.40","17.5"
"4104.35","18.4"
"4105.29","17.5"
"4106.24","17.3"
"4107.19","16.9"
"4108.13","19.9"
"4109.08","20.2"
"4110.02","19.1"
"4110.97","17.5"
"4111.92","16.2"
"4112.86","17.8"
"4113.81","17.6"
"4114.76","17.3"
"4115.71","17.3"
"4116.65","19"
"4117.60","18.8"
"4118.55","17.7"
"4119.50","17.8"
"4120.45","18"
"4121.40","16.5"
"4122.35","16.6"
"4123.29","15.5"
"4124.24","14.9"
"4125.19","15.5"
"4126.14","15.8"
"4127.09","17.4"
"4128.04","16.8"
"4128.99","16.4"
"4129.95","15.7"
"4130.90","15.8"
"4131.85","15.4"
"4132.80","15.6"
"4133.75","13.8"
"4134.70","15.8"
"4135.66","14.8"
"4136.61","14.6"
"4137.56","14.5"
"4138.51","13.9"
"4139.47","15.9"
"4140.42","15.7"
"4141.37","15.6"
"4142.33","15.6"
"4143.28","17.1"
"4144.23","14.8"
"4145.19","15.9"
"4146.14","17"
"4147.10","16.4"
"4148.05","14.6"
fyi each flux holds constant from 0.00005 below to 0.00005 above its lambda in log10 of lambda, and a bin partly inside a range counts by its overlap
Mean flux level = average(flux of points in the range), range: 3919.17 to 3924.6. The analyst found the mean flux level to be 17.7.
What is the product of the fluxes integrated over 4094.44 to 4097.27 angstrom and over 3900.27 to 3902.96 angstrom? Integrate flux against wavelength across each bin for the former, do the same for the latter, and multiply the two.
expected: 2477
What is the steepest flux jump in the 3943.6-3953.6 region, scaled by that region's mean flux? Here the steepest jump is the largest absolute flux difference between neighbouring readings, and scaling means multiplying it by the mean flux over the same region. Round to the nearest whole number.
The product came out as 39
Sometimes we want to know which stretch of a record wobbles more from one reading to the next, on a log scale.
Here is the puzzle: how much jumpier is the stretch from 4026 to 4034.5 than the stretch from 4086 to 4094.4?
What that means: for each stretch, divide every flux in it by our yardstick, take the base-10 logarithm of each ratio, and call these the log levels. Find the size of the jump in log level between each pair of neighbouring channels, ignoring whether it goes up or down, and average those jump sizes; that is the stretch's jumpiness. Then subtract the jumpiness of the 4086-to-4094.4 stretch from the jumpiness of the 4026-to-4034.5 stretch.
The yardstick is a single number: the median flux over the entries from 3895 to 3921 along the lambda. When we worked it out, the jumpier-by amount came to 0.019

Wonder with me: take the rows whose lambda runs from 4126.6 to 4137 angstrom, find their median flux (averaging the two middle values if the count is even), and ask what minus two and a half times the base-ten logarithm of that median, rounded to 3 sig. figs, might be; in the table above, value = -2.99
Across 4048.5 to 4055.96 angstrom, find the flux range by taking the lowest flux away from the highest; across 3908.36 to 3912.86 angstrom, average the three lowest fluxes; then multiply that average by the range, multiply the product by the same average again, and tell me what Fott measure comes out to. 1529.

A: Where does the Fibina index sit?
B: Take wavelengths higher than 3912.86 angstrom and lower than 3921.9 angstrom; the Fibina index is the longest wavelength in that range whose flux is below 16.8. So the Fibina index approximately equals 3916.02 angstrom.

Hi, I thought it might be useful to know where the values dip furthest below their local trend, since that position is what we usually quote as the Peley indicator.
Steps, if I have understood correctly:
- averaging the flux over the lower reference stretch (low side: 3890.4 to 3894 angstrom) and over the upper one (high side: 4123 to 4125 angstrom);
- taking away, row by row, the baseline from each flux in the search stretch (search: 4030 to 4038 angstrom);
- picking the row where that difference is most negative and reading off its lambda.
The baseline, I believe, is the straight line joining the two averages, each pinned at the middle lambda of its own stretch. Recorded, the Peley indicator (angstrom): 4032.22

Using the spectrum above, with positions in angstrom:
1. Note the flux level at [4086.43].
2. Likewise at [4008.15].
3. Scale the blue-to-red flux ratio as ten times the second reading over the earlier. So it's 13.4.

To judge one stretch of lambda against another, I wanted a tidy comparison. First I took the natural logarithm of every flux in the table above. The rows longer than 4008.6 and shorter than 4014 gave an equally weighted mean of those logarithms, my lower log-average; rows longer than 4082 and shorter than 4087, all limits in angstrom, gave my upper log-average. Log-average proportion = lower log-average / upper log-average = 1.04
